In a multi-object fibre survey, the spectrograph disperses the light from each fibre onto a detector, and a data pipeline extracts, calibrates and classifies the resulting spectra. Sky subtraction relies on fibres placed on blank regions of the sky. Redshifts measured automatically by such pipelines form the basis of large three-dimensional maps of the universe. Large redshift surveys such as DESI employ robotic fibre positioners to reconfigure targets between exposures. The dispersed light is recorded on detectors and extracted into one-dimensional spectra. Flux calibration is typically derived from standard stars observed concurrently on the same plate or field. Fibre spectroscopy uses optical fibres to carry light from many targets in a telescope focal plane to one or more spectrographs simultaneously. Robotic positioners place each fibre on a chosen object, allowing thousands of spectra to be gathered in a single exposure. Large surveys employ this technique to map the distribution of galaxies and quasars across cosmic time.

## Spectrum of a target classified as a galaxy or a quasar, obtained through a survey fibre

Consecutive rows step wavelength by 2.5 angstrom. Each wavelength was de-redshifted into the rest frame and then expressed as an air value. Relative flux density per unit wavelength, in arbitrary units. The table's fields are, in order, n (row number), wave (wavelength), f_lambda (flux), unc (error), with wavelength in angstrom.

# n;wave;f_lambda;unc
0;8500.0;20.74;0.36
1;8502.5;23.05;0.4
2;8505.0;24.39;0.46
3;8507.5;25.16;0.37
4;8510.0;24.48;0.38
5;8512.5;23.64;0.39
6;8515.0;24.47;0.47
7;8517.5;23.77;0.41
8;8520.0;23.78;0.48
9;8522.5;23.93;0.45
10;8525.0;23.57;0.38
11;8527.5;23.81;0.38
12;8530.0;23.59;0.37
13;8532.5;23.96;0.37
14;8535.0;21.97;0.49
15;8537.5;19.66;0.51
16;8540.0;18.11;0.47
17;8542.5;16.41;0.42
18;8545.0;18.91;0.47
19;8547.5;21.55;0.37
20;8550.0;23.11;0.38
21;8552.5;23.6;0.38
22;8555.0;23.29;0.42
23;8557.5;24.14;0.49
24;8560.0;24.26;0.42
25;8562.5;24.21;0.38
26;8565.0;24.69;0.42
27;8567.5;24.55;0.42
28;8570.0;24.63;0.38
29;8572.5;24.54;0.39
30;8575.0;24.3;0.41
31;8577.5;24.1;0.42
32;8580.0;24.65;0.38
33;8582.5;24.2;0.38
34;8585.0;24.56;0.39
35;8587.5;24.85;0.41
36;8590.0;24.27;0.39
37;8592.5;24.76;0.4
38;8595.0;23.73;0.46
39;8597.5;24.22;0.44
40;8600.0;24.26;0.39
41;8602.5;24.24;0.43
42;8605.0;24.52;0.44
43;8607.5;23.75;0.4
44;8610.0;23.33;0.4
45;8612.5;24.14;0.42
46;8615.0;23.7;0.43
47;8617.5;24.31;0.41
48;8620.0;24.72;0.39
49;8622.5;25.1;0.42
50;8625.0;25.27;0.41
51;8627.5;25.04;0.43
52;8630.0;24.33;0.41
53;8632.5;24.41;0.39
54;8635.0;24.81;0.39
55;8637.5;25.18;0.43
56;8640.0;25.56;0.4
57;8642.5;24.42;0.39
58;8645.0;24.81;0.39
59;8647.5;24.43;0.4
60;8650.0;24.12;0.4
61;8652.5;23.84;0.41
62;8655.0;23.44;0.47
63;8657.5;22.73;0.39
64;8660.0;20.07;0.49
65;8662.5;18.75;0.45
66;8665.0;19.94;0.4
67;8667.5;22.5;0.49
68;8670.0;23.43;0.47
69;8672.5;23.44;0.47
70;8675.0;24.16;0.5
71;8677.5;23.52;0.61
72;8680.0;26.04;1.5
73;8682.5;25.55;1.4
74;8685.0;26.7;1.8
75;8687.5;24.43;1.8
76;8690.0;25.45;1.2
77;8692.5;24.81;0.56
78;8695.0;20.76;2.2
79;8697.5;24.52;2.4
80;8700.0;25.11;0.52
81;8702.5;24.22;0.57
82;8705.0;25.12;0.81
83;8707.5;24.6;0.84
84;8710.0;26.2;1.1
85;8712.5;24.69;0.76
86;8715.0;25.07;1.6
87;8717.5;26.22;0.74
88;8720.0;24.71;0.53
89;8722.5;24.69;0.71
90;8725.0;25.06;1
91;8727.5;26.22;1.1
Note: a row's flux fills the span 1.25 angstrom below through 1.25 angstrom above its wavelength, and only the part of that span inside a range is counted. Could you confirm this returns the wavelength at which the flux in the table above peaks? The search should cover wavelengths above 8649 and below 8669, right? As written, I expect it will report 8650.0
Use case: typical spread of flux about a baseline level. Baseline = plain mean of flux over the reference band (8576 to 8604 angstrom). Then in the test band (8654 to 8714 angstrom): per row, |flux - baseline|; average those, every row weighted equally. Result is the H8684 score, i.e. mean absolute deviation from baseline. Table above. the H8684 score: 1.5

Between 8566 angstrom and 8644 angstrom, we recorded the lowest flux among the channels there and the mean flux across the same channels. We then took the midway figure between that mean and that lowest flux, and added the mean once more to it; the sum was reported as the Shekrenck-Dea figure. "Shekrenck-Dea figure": 48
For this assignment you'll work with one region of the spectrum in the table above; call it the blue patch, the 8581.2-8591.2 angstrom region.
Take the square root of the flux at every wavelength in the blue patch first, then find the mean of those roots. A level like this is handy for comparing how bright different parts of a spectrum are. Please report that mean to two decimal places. 4.95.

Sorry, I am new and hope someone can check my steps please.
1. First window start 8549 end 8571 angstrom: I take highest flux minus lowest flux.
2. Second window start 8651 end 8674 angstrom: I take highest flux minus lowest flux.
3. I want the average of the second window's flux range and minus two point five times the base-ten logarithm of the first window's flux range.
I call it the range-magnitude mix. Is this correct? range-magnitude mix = 2.30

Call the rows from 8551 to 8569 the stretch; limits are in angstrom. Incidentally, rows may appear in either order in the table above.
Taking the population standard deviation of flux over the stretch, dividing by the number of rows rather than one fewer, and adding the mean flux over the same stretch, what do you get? 24.6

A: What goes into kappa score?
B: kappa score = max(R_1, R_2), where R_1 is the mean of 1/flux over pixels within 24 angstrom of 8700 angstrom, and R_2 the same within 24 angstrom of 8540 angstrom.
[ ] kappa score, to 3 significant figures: 0.0452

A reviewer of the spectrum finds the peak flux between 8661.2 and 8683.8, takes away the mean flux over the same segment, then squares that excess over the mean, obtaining 9.0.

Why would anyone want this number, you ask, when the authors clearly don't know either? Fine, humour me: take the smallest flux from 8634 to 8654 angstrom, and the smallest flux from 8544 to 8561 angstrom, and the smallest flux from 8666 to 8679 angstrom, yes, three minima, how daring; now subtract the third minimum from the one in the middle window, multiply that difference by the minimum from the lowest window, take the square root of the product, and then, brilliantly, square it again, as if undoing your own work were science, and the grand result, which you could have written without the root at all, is 25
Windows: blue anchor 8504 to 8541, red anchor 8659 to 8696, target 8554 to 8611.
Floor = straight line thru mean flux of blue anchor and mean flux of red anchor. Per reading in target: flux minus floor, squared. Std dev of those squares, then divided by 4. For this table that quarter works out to 0.17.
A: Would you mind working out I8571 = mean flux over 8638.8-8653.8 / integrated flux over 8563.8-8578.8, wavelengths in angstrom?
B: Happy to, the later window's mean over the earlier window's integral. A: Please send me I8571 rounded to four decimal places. 0.0668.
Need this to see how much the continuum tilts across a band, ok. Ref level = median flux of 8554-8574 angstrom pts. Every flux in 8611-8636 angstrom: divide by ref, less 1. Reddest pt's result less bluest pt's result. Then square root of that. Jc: 0.166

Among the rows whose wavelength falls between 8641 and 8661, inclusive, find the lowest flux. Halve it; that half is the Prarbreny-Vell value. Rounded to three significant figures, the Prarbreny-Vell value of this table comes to 10.0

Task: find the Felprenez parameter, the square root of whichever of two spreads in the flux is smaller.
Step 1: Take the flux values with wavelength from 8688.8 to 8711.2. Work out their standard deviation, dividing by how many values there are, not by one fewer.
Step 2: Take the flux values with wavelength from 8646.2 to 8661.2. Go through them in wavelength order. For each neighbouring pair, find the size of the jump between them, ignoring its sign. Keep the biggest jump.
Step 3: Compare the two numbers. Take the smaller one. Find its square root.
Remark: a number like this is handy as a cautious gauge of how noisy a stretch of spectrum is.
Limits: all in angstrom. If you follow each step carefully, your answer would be 1.20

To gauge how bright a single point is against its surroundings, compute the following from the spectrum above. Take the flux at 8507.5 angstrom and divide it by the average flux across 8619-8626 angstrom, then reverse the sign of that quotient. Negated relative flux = -1.01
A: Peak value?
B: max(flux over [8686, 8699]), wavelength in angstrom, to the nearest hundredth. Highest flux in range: 25.45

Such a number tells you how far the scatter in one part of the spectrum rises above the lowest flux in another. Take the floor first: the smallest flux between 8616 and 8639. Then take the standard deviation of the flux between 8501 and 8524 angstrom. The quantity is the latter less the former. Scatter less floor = -23.7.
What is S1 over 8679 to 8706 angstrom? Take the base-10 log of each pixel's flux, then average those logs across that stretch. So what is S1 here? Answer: 1.39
